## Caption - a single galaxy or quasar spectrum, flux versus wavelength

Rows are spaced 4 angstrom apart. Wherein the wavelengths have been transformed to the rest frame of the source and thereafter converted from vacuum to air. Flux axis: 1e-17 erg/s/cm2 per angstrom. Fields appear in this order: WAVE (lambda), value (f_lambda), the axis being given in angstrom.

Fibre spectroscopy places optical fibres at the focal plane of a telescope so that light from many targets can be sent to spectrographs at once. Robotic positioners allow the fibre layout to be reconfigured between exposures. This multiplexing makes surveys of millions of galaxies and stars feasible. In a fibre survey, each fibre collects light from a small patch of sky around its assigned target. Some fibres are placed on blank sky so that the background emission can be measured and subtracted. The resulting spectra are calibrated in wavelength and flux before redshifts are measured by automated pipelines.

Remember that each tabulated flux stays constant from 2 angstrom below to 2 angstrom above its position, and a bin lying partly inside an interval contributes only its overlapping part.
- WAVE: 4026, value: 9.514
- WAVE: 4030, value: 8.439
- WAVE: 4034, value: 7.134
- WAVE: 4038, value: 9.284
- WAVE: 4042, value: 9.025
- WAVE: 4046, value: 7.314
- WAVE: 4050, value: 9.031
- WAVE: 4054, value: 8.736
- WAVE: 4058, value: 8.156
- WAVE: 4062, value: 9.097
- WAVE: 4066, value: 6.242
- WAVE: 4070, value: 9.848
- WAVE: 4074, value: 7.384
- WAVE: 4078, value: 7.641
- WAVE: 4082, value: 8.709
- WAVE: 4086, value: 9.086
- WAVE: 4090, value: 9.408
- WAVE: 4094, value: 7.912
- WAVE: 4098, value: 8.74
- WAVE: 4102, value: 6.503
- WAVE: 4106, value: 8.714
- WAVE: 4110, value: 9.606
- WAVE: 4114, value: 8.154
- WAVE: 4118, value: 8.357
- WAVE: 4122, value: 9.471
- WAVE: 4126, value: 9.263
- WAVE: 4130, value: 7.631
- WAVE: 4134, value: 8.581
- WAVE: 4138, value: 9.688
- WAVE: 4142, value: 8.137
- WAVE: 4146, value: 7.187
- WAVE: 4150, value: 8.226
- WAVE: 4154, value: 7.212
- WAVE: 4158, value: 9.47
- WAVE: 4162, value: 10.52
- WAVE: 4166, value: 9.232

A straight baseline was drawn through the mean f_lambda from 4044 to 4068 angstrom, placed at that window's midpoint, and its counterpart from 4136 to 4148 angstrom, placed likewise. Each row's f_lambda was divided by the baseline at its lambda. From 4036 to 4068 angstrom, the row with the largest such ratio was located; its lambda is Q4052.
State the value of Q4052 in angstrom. 4038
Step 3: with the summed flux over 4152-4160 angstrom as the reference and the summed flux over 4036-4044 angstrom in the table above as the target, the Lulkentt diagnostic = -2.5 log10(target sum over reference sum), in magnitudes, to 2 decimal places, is -0.10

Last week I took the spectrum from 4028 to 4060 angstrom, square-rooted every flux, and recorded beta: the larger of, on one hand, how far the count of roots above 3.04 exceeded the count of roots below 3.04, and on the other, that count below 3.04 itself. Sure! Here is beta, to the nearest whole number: 7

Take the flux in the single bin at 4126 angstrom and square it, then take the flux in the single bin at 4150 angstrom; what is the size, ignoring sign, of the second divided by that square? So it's 0.10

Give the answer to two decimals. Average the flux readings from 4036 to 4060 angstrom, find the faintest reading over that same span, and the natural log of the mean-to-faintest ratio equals 0.16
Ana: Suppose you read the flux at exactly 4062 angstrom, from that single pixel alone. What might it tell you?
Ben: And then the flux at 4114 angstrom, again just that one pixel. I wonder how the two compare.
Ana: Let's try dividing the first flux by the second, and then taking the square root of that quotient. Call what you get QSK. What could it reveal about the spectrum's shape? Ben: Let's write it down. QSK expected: 1.06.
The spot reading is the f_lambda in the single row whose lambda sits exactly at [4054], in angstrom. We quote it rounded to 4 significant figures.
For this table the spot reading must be 8.736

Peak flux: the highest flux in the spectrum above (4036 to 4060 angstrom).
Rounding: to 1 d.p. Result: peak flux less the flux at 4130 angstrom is 1.7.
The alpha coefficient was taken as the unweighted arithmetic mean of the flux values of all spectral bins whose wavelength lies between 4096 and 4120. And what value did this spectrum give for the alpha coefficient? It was 8.3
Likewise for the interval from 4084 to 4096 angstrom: 8.8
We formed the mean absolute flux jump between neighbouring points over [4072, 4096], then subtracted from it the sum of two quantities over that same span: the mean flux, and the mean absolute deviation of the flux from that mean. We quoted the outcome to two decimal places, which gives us -8.36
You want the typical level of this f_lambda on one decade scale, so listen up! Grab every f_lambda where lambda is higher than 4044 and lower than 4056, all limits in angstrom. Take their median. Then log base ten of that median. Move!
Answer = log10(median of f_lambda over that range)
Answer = 0.941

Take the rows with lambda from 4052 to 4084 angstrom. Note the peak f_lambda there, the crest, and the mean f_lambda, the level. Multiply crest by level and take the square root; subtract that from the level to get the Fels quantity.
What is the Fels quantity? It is -0.8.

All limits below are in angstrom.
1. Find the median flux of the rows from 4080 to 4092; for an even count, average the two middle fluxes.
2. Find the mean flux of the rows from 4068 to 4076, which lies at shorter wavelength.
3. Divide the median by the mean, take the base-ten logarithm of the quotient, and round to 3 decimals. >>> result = 0.023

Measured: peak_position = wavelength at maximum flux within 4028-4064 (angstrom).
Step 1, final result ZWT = 4038 angstrom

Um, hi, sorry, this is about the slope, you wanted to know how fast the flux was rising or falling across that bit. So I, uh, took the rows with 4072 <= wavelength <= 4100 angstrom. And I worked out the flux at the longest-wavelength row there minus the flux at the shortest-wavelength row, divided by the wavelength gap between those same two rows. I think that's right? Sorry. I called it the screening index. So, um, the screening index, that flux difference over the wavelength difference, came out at 0.06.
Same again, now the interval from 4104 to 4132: -0.05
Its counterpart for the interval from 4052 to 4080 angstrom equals -0.05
